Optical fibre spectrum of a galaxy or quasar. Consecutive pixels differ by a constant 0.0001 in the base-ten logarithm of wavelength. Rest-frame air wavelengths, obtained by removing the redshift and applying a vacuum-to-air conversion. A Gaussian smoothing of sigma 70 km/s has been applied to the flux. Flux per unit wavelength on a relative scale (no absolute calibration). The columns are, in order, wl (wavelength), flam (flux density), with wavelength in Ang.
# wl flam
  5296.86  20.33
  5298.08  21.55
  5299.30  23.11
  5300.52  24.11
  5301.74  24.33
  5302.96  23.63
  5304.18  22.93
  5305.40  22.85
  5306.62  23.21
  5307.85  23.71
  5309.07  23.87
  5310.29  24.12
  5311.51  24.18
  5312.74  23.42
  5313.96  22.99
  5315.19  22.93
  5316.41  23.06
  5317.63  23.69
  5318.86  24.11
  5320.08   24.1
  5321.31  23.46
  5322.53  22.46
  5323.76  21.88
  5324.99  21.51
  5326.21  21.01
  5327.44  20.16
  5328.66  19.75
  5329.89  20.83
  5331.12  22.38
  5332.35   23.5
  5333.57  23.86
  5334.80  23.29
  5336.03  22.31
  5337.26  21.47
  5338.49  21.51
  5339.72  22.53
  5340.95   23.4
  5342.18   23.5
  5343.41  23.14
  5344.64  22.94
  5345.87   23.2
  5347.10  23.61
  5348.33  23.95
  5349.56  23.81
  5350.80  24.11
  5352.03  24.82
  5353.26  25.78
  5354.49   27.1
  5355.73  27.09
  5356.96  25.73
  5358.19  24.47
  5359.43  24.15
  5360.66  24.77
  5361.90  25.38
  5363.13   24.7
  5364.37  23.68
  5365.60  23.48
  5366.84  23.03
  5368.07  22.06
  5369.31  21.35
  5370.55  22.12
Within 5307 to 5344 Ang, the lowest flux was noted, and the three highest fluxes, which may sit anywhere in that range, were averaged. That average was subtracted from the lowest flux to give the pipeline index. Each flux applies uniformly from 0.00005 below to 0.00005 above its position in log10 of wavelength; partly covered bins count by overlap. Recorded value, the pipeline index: -4.4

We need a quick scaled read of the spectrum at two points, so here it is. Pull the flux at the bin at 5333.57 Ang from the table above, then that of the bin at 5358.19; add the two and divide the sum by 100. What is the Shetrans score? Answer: 0.483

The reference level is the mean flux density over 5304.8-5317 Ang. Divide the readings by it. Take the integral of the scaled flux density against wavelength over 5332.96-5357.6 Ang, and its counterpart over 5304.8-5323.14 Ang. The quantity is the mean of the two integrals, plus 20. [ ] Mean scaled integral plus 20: 41.7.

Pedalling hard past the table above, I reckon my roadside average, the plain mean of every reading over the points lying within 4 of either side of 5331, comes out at 22.0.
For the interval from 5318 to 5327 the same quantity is 22.6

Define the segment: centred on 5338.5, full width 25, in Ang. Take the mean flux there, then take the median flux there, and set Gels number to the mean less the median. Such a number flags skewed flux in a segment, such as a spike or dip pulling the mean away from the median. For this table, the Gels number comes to -0.56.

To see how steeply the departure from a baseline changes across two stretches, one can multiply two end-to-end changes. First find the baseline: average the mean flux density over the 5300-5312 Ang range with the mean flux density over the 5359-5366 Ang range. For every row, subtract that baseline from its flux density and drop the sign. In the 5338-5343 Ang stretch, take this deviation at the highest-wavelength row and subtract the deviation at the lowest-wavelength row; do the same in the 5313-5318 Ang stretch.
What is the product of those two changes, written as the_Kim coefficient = 1.4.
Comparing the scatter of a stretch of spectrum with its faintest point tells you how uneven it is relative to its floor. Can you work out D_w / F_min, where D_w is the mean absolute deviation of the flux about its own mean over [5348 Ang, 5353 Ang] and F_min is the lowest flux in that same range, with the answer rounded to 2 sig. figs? 0.014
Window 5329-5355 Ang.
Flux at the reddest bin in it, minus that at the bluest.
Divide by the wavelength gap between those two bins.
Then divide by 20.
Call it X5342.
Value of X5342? 0.013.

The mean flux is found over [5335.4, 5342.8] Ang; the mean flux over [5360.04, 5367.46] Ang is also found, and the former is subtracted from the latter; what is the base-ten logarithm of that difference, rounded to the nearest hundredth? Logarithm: 0.24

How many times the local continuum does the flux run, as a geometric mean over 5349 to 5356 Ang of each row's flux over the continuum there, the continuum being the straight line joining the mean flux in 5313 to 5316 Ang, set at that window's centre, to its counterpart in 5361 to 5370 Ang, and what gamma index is 1.09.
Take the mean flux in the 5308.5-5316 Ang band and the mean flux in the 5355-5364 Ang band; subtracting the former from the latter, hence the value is 1.6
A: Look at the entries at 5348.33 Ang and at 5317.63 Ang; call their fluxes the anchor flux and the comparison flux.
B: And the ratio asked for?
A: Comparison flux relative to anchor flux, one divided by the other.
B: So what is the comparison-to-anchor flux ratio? 0.99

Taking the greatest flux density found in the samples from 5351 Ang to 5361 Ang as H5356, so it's 27.1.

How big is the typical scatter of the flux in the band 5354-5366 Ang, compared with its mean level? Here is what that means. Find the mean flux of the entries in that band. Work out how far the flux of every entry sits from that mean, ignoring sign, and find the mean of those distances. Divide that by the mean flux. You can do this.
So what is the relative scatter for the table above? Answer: 0.041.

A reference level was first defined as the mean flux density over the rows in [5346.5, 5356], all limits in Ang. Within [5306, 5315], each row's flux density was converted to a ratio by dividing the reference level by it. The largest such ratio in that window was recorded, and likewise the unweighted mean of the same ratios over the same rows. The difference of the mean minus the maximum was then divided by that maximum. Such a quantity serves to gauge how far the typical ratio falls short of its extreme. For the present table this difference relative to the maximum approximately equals -0.027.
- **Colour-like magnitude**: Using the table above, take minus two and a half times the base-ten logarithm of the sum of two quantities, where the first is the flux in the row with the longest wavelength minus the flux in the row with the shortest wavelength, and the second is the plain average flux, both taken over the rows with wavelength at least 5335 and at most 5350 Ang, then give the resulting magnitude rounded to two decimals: -3.47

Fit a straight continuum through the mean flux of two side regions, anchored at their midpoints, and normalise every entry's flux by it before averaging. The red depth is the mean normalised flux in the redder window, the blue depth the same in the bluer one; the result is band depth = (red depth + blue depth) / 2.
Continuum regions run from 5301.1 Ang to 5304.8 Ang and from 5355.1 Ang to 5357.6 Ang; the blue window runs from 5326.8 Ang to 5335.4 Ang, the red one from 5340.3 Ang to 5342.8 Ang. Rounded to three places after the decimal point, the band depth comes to 0.895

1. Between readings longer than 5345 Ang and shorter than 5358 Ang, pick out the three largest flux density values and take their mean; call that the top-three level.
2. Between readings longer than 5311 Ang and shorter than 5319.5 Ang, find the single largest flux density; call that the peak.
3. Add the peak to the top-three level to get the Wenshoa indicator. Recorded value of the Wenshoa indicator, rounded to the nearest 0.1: 50.8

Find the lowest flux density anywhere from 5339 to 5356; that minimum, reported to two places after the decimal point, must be 22.53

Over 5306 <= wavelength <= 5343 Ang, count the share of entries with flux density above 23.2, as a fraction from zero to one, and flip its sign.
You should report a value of -0.50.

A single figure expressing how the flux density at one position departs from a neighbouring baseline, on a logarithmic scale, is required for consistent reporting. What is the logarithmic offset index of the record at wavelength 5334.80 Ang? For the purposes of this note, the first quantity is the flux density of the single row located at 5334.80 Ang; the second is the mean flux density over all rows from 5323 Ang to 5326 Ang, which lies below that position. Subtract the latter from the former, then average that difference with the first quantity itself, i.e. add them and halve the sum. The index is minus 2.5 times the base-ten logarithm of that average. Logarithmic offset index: -2.74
